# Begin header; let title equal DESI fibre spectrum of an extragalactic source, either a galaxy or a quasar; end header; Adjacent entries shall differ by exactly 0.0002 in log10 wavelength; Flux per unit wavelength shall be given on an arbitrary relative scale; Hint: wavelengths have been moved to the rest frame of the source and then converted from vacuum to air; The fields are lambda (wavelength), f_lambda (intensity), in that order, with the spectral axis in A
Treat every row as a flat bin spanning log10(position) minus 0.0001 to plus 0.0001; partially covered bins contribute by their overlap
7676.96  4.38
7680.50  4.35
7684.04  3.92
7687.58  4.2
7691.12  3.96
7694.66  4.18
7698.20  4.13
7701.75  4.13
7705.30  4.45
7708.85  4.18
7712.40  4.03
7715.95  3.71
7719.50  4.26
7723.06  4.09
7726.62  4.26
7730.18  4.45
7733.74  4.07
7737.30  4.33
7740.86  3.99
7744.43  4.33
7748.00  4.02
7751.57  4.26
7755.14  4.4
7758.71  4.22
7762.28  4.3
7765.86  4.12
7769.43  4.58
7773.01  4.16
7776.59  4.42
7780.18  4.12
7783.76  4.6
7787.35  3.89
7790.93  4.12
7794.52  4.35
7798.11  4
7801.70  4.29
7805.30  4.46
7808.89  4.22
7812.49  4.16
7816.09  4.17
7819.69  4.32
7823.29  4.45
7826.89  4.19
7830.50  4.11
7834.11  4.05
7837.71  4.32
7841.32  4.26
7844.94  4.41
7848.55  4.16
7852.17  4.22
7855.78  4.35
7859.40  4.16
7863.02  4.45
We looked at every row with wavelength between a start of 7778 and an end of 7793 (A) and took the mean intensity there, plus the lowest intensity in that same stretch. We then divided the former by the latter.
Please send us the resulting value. 1.08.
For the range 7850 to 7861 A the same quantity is 1.02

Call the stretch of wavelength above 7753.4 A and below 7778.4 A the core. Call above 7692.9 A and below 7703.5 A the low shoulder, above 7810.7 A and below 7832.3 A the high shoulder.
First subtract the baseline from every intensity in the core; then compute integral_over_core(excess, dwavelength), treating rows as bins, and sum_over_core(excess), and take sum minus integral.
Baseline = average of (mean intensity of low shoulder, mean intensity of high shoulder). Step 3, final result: -2.2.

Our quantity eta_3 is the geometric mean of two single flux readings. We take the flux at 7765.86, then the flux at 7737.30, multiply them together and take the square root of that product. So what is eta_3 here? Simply 4.2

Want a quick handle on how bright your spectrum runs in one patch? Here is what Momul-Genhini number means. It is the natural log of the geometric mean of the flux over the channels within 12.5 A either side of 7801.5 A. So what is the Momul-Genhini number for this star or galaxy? 1.44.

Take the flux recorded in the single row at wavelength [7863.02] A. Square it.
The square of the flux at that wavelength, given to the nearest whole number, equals 20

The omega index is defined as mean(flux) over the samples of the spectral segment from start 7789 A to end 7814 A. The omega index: 4.23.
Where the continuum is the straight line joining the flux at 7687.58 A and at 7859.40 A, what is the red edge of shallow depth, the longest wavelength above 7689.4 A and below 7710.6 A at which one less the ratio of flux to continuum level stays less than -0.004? 7705.30 A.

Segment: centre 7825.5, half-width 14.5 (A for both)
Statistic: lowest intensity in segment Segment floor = 4.05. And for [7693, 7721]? 3.71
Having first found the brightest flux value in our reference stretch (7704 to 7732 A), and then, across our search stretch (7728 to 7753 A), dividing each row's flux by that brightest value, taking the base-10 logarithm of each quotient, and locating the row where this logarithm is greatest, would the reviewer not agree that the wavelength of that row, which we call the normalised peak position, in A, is 7730.18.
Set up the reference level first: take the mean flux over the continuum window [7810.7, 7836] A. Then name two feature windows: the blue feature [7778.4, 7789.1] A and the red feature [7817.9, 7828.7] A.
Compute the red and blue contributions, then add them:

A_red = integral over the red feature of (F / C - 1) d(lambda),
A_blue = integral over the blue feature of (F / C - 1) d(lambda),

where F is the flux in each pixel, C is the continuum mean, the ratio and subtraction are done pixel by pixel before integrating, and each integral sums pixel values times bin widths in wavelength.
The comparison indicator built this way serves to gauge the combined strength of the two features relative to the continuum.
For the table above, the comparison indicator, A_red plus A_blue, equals 0.28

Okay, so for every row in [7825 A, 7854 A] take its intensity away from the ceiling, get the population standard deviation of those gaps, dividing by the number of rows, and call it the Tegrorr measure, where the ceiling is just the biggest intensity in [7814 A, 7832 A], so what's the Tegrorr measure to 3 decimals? 0.108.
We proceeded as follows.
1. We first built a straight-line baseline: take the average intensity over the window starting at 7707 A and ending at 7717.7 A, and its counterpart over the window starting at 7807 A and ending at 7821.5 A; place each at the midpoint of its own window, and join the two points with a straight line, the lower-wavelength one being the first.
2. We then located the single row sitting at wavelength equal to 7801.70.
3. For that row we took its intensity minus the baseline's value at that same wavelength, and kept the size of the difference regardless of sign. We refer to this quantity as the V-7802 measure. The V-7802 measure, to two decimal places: 0.10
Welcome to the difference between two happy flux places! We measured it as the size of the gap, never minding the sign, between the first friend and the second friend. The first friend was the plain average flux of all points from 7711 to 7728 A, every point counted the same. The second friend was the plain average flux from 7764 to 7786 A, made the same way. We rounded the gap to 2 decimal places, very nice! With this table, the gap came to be 0.26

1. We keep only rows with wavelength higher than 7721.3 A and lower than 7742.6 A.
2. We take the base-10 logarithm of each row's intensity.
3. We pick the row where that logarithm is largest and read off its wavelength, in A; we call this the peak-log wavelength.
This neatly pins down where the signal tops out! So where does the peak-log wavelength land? 7730.18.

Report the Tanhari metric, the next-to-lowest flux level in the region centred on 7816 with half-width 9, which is 4.17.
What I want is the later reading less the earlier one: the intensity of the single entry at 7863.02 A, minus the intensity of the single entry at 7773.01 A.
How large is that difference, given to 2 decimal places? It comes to 0.29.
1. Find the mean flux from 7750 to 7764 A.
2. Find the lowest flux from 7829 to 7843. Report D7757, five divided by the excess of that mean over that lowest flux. 20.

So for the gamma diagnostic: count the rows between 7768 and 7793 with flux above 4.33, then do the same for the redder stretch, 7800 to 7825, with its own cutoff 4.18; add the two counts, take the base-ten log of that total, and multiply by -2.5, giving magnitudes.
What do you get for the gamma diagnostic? -2.3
